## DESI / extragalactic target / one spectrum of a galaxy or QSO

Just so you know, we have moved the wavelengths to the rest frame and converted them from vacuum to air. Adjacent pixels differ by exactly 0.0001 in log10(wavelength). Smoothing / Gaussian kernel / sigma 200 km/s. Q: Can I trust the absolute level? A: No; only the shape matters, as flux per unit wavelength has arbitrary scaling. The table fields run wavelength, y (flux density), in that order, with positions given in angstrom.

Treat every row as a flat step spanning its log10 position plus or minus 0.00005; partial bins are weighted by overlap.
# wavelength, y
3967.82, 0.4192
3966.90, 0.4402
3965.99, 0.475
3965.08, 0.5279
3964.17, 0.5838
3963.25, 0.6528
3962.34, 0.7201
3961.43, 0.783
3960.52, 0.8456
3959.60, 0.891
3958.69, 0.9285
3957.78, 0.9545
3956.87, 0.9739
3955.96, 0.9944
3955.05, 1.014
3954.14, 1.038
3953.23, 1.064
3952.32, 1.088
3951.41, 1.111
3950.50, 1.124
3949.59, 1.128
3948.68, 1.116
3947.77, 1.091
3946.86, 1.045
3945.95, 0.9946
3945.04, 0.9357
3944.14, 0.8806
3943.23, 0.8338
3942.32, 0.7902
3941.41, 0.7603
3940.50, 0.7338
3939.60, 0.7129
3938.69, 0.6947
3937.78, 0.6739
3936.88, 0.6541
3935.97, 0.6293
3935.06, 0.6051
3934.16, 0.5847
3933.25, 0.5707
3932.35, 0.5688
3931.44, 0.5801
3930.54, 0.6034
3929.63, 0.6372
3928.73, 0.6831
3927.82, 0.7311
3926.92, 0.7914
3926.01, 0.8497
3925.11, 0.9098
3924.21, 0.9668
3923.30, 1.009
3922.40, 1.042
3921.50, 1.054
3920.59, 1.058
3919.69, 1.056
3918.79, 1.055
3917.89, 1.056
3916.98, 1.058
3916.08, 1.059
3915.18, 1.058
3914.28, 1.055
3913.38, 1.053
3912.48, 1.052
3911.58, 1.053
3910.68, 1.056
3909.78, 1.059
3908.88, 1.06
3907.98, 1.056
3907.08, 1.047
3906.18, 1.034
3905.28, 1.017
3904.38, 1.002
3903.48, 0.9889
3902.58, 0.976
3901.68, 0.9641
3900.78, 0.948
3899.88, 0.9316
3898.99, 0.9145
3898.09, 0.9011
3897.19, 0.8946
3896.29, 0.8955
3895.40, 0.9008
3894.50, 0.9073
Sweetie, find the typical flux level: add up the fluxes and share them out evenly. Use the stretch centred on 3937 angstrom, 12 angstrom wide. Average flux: 0.66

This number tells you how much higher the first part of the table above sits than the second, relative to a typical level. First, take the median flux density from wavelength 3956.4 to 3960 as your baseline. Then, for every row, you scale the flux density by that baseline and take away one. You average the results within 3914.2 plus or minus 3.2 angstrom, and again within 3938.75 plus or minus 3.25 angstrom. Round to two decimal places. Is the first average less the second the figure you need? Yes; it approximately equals 0.38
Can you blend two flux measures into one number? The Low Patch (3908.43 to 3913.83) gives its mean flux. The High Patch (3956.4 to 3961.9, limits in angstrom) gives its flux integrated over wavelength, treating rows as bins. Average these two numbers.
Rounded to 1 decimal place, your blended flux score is 3.0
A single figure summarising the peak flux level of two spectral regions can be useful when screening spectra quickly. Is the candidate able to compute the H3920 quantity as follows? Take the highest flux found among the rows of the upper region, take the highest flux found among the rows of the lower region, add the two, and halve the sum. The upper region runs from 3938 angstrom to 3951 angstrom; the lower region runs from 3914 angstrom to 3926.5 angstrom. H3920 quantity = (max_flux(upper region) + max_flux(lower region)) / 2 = 1.09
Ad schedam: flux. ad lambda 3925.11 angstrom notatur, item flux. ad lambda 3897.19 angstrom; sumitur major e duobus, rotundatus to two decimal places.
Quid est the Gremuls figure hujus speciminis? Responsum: 0.91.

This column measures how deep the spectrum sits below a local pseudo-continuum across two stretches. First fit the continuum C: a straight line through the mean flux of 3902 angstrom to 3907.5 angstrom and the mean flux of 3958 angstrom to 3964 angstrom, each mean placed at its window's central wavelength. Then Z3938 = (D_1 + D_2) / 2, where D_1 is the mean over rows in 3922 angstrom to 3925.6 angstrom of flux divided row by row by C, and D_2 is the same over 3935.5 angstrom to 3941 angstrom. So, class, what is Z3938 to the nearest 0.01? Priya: 0.91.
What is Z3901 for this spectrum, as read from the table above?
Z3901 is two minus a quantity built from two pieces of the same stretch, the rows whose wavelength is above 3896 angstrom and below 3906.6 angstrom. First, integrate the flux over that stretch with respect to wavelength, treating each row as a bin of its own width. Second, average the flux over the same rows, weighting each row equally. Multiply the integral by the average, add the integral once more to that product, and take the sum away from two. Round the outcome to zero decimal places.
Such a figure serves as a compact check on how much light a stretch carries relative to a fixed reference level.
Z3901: -18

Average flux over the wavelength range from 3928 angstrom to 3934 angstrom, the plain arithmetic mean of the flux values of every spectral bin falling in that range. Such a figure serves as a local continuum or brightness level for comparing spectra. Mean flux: 0.61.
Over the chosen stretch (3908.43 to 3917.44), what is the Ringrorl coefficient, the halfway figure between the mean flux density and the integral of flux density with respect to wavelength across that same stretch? 5.3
